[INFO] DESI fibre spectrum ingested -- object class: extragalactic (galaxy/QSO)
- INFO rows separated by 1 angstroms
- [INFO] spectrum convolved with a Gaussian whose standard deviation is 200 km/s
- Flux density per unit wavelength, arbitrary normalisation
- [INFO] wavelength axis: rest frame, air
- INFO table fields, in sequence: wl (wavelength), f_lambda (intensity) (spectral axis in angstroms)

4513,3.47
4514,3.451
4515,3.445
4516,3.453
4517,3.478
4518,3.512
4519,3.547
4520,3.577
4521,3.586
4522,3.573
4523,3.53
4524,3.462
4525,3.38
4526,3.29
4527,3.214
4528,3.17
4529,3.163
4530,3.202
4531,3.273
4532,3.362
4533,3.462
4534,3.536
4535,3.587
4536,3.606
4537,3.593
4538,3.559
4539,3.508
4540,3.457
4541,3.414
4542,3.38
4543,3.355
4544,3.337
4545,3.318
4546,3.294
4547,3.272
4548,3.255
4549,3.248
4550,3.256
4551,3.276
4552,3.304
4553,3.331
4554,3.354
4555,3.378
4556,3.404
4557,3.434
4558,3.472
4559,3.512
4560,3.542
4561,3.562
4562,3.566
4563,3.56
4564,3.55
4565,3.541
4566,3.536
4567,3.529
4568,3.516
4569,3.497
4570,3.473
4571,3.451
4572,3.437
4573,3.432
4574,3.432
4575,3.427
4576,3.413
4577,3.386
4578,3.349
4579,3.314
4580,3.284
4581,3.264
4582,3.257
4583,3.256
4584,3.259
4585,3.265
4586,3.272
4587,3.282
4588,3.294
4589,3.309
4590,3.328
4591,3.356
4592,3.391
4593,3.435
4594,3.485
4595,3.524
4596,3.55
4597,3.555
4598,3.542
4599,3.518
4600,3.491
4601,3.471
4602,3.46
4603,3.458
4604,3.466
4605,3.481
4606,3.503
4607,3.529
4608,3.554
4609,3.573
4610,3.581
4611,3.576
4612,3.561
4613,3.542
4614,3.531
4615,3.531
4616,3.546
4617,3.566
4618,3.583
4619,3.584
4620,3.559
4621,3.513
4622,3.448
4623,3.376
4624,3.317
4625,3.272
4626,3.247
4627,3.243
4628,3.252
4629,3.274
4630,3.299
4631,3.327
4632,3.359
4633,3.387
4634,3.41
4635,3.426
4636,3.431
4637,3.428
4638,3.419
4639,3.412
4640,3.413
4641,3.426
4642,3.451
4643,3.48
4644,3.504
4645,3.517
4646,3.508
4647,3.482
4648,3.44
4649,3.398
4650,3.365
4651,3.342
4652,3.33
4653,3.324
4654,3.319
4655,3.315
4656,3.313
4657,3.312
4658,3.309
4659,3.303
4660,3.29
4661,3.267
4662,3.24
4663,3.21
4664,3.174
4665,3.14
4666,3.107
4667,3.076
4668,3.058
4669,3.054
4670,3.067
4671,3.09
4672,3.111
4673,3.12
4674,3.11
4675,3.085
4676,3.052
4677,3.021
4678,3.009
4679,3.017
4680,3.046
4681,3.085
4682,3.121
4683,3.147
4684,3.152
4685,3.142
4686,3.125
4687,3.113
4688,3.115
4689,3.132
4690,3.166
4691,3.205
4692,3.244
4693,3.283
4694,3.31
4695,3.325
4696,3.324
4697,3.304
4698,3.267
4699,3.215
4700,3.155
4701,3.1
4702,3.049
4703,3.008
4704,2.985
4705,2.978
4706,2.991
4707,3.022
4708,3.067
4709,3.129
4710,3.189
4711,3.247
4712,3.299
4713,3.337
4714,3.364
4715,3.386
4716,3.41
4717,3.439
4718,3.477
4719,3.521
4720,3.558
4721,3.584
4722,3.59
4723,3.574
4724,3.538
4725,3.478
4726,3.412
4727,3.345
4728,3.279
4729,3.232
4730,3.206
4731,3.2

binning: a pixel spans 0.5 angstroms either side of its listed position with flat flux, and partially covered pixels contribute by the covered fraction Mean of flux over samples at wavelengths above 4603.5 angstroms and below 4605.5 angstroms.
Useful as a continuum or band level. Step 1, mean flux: 3.47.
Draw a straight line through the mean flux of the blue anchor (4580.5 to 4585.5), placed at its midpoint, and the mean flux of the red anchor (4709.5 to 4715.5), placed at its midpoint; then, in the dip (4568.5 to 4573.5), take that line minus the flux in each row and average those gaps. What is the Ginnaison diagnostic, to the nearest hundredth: -0.20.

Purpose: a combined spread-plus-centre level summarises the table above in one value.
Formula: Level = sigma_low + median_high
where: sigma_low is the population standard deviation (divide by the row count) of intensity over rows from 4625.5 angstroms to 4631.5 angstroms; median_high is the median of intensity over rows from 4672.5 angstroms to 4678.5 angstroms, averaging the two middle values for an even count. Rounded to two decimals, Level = 3.10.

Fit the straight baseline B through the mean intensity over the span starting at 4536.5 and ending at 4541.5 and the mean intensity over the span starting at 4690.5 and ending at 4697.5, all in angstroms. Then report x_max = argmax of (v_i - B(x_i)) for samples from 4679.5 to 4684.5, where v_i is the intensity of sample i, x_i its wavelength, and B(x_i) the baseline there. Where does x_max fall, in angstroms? 4684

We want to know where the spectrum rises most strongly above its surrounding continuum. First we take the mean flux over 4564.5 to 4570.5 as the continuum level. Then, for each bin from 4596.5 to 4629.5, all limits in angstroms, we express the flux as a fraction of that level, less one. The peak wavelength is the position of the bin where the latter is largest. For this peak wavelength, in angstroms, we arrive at 4619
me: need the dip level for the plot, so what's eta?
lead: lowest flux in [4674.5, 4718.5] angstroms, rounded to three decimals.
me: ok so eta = 2.978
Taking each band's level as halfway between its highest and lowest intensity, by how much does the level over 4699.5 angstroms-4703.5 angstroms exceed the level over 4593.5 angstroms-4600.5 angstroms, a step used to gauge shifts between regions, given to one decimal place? -0.4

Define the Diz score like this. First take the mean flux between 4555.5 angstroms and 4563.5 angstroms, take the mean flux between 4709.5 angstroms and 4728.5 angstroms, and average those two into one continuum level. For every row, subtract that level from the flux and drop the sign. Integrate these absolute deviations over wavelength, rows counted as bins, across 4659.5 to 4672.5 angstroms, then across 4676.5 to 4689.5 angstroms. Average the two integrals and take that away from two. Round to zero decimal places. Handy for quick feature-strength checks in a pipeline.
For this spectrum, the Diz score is -2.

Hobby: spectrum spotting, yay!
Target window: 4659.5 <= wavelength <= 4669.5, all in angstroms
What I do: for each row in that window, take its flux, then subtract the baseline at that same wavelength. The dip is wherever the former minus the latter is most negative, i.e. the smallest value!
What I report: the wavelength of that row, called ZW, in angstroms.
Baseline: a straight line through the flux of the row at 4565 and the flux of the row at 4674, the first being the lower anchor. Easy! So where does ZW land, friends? 4669 angstroms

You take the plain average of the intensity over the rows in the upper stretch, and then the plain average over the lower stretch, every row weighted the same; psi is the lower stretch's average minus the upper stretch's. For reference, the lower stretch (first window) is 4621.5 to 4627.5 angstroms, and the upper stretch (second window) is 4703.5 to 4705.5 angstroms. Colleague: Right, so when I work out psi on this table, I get 0.34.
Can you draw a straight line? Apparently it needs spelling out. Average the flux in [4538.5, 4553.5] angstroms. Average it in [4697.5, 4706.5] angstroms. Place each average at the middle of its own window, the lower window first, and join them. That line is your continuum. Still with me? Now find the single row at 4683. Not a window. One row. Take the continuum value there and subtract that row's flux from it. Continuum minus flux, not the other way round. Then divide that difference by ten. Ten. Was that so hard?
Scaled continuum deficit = -0.0033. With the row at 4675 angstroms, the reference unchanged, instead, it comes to 0.0041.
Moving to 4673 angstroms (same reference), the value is 0.0010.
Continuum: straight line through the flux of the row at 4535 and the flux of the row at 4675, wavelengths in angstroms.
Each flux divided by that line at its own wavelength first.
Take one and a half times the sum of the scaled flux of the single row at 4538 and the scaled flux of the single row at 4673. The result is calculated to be 3.01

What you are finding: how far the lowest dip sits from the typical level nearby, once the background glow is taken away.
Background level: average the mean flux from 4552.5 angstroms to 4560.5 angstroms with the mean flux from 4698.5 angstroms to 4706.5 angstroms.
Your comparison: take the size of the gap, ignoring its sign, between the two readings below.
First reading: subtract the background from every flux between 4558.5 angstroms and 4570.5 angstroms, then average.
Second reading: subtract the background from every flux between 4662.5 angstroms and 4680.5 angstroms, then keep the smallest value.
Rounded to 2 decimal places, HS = 0.52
